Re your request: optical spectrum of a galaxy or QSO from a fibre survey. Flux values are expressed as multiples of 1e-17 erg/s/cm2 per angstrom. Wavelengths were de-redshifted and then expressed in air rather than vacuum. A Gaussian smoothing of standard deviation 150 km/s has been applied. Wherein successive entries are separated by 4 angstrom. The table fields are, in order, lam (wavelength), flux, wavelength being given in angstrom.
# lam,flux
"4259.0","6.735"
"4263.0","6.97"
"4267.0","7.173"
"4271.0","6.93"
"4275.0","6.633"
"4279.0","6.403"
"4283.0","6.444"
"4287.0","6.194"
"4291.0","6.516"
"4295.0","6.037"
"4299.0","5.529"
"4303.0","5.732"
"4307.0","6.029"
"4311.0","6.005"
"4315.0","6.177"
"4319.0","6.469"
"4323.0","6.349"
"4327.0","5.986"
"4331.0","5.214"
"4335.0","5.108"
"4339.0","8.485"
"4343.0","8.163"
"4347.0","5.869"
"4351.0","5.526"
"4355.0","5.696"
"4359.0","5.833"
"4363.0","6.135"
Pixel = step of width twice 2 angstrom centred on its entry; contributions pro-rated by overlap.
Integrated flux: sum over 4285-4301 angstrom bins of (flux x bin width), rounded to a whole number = 97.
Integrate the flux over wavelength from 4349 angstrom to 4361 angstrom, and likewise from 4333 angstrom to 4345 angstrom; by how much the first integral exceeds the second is -19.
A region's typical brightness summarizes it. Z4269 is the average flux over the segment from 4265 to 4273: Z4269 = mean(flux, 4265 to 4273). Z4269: 7.05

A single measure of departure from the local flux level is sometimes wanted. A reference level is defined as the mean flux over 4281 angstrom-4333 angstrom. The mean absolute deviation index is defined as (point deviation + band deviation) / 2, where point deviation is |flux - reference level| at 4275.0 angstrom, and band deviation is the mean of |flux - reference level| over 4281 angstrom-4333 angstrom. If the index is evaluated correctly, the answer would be 0.43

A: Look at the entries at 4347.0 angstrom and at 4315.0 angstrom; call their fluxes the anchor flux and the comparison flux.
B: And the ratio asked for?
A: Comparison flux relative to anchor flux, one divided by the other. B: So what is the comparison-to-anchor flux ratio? 1.05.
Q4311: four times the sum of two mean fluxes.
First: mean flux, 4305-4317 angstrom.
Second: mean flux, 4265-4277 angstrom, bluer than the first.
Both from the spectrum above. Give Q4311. 51.9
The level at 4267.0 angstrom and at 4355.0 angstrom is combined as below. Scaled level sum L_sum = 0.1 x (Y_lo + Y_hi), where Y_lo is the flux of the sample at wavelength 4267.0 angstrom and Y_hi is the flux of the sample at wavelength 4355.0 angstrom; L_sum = 1.29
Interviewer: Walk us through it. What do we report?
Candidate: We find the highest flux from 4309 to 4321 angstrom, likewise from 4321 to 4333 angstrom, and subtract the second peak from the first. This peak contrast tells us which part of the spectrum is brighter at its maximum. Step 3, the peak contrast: 0.12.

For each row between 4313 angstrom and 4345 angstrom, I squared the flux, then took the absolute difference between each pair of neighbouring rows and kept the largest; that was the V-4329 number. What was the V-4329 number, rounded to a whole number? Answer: 46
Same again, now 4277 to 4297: 6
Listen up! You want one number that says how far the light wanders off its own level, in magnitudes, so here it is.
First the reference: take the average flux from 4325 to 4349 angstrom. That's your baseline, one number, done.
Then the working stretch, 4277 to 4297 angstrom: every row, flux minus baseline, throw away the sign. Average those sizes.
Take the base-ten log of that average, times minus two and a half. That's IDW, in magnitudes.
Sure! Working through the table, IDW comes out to 1.9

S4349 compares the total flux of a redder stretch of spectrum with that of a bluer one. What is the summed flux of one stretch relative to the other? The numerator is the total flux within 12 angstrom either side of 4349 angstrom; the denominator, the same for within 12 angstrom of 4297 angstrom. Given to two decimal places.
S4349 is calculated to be 1.10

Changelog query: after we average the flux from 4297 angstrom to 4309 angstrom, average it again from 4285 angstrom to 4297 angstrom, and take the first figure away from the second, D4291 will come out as 0.5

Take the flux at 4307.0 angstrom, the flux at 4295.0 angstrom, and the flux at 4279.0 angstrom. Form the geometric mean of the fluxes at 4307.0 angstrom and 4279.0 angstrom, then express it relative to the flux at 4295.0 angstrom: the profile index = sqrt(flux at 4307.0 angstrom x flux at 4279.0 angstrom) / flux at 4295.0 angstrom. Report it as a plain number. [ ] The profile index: 1.03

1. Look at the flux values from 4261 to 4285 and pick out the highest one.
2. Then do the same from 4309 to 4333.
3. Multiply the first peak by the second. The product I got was 46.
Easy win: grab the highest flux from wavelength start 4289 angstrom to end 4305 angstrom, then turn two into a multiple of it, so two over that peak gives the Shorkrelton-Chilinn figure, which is 0.307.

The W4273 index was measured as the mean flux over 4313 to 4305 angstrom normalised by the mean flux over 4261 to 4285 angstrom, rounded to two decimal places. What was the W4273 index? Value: 0.89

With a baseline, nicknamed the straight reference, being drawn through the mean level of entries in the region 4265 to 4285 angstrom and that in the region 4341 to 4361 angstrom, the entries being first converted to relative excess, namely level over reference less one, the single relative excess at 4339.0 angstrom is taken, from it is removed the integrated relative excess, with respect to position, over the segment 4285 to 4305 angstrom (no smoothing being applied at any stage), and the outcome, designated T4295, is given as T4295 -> 2.1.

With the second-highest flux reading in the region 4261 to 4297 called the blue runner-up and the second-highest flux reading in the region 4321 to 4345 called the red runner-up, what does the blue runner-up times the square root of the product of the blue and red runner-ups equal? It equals 52.6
